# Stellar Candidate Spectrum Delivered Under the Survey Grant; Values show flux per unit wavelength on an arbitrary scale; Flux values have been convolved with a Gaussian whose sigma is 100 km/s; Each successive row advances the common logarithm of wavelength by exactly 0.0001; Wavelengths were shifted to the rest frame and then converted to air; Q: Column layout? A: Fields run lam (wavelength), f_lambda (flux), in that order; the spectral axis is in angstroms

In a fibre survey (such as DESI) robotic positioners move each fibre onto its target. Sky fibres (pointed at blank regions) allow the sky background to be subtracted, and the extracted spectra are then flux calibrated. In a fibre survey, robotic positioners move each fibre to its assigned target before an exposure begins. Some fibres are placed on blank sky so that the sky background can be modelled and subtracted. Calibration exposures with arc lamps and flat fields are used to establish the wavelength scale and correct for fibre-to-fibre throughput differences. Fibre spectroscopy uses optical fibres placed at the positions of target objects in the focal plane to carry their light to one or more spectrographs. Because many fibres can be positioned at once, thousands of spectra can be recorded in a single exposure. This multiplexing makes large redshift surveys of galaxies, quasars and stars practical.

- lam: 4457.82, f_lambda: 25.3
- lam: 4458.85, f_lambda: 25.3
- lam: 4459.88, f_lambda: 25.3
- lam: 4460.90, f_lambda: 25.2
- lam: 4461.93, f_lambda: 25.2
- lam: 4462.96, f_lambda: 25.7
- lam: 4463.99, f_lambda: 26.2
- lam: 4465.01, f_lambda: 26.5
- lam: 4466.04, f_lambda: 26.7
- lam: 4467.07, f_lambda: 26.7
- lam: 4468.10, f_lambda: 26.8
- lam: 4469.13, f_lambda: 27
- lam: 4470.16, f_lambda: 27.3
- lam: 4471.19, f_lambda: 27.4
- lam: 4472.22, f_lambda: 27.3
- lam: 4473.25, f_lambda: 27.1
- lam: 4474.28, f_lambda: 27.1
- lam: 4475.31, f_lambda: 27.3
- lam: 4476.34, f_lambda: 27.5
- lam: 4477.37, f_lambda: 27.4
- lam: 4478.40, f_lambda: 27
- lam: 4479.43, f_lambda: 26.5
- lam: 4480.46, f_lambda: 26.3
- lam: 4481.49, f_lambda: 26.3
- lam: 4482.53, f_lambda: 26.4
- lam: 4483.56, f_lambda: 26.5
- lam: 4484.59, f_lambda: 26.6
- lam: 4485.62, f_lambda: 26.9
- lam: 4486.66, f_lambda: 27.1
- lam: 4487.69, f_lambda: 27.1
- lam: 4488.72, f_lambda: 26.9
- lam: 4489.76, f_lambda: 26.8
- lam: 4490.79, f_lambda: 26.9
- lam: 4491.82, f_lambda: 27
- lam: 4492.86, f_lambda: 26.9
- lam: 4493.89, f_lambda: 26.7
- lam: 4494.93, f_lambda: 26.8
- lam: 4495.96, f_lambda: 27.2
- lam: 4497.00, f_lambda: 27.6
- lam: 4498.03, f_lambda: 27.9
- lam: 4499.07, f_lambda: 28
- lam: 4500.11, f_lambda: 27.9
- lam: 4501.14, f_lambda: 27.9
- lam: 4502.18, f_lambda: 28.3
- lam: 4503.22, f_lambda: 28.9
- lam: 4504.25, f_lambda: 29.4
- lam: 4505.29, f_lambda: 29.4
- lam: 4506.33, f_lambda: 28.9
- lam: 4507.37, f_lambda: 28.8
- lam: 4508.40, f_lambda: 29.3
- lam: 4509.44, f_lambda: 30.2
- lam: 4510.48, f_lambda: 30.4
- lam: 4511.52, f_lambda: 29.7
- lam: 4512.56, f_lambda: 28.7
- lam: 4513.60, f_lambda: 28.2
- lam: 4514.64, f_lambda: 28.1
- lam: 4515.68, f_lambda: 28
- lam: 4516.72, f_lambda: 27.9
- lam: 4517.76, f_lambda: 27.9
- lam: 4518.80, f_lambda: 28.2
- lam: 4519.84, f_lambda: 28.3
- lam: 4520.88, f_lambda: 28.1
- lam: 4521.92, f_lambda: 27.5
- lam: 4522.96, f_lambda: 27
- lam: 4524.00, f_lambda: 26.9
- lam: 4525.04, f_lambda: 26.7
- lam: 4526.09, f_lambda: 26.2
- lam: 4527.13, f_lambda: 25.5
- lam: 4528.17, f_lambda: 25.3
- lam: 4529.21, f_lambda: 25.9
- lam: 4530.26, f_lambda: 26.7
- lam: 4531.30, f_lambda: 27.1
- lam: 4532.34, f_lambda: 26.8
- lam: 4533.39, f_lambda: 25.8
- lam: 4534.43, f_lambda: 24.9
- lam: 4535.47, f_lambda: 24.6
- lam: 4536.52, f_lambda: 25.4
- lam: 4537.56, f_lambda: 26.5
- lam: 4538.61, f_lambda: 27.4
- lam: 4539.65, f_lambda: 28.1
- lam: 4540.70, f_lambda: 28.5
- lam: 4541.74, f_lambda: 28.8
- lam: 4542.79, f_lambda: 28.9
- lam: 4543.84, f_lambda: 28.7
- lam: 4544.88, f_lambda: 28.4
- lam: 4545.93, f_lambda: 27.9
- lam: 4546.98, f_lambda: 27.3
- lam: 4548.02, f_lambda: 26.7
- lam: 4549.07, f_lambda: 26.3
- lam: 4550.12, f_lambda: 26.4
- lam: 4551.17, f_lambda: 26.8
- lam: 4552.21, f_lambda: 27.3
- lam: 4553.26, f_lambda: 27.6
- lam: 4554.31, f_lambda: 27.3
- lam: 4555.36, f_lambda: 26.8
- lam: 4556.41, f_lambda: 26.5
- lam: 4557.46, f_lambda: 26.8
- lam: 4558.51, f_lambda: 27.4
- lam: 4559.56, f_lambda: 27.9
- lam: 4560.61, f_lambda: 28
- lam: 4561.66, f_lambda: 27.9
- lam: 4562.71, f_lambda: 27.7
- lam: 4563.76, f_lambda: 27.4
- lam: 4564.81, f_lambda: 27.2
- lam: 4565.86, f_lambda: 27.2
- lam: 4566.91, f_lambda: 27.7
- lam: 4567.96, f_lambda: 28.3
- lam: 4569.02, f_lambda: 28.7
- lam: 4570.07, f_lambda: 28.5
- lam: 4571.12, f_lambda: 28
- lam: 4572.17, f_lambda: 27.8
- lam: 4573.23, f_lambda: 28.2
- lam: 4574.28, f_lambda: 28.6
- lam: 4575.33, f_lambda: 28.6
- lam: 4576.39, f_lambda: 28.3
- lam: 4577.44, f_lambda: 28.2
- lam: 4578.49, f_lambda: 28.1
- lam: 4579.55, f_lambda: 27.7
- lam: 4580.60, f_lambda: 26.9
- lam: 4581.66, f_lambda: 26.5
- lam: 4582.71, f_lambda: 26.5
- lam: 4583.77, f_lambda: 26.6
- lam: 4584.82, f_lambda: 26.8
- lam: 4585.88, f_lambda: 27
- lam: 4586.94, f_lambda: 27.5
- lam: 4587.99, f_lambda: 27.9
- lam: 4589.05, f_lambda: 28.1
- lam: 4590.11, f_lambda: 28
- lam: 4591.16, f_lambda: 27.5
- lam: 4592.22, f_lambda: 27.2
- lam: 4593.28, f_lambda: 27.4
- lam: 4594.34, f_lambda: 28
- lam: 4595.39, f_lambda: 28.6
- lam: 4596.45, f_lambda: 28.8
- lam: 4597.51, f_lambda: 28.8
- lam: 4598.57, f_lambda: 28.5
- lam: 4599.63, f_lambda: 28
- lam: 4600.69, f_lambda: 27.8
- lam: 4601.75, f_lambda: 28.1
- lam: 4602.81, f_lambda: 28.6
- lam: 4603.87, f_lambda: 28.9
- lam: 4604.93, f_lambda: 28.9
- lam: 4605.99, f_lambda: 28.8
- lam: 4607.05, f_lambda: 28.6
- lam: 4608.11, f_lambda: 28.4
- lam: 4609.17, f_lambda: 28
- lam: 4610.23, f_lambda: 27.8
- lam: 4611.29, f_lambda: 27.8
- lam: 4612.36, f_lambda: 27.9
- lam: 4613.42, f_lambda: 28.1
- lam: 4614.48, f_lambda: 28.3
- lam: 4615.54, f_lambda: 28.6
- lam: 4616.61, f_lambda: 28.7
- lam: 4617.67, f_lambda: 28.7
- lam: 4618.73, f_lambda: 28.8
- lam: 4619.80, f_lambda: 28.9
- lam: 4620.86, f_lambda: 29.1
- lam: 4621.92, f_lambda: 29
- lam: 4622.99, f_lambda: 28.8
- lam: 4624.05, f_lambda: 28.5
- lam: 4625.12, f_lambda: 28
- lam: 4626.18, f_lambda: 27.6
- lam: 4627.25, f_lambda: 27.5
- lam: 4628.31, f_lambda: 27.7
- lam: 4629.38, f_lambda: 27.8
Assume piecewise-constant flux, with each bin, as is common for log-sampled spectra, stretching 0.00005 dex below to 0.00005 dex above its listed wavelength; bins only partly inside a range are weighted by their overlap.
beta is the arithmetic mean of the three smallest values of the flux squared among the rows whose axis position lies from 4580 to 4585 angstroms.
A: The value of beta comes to 704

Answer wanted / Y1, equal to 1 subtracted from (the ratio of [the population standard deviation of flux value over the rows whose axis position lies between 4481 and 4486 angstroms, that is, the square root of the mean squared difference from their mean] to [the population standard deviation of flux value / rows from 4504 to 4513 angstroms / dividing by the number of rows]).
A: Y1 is -0.6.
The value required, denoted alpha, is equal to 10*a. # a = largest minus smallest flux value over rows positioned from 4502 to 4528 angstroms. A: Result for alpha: 49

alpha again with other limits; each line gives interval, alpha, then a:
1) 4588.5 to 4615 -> 17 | 1.7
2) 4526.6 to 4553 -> 43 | 4.3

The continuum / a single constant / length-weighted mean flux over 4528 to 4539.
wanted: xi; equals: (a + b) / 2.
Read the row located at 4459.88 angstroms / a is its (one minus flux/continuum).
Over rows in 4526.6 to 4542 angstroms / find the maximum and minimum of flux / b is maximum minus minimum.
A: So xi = 2.1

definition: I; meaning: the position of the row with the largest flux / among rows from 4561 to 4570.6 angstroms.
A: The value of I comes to 4569.02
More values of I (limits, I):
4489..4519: 4510.48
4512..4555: 4542.79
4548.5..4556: 4553.26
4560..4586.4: 4569.02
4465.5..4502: 4499.07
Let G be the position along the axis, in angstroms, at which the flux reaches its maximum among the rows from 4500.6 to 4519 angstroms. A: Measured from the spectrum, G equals 4510.48 angstroms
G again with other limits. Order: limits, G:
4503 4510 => 4509.44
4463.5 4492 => 4476.34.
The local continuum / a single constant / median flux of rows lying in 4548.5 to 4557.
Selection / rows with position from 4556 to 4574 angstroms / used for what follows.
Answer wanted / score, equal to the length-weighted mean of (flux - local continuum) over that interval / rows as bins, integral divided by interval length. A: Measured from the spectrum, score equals 0.9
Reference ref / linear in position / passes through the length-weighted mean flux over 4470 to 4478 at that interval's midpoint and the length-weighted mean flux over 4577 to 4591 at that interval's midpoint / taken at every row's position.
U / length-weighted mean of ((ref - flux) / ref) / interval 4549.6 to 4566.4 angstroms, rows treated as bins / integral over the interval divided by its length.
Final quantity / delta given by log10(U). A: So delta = -2.5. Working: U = 0.003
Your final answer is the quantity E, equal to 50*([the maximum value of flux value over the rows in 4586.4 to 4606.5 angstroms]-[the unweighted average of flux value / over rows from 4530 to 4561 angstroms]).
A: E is 89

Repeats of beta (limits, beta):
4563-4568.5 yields 743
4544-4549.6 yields 717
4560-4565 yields 753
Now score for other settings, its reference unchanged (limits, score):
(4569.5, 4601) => 1.0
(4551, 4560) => 0.4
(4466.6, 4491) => 0.1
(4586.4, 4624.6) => 1.5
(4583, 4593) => 0.6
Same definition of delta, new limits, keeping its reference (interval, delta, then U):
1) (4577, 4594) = -4.2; 0.000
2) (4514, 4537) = -1.7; 0.021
